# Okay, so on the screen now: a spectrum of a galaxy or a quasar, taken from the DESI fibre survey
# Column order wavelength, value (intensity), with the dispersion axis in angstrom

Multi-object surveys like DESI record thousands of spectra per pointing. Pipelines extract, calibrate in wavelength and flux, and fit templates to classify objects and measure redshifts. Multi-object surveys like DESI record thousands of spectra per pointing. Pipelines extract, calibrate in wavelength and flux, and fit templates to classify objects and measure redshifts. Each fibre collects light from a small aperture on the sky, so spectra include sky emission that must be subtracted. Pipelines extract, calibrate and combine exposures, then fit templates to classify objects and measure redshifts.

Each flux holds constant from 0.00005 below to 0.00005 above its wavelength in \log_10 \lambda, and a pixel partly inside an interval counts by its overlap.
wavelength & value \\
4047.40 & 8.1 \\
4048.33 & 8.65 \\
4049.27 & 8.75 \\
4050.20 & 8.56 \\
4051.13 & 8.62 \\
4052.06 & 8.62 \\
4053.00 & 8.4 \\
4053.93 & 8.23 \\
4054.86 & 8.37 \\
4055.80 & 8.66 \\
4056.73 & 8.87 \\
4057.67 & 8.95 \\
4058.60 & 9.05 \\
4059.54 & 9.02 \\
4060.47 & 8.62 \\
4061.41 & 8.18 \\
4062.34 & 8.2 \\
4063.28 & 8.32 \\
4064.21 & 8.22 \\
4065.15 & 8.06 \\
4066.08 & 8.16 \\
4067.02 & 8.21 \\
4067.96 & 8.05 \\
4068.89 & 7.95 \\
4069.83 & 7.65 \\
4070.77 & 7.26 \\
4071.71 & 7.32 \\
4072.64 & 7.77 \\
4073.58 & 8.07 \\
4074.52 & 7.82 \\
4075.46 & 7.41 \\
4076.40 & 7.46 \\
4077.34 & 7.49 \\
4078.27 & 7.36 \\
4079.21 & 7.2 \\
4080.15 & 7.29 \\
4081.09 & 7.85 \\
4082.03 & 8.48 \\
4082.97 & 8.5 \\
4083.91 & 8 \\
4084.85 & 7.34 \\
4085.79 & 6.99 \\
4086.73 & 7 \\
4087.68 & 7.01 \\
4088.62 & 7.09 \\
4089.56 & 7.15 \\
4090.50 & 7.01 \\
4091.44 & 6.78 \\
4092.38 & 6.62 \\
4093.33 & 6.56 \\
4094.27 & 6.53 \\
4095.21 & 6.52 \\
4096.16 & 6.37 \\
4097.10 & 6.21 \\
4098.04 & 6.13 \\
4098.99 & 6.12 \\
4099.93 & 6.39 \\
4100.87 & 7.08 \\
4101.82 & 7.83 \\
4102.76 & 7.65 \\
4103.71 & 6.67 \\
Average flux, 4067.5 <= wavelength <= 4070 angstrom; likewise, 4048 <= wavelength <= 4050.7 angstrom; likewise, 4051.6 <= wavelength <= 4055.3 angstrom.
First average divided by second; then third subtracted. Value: -7.49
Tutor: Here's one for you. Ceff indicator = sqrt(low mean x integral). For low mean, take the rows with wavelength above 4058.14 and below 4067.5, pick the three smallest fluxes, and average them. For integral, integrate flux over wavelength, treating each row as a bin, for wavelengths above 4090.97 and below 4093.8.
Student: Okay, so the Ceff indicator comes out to 12.4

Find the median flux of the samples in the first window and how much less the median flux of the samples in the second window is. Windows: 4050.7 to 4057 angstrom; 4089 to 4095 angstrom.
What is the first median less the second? 1.9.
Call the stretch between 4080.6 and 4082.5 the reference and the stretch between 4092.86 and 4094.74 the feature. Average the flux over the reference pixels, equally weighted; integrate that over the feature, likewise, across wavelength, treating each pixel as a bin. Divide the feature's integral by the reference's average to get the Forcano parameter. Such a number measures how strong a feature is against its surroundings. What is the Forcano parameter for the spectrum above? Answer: 1.51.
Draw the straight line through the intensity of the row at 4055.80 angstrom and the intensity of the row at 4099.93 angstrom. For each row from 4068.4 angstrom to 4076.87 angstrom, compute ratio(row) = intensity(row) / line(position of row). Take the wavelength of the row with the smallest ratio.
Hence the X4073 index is 4070.77 angstrom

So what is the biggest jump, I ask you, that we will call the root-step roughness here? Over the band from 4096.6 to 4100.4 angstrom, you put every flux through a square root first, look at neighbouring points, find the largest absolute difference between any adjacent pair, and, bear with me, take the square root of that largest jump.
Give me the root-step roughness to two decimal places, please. 0.23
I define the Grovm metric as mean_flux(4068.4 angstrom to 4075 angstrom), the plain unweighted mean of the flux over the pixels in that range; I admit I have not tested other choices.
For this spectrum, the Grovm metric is 7.7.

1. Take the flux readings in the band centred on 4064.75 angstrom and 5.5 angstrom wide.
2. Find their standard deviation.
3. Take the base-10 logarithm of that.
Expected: -1.1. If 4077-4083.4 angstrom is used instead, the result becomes -0.3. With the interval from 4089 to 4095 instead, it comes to -0.6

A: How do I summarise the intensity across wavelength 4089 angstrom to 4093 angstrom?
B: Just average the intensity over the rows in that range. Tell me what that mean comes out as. 6.9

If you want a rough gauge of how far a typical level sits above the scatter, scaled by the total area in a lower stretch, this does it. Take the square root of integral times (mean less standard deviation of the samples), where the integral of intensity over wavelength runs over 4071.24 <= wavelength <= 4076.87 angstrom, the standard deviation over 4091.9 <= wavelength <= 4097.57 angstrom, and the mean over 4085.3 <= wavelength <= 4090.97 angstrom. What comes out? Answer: 17.2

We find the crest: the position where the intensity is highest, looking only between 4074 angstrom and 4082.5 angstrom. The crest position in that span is 4082.03 angstrom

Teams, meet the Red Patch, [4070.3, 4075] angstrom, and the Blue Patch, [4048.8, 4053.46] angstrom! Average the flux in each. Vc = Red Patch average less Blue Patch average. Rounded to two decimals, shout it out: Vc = -0.94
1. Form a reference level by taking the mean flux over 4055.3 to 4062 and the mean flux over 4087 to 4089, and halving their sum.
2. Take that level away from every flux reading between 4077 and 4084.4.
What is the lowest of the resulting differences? -0.7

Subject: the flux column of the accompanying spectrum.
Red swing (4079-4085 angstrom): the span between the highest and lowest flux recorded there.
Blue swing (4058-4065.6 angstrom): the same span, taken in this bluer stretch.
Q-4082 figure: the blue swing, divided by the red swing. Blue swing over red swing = 0.76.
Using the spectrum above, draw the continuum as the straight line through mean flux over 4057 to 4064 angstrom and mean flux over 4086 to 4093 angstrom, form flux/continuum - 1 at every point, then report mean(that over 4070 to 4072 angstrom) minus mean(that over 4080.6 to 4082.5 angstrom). -0.19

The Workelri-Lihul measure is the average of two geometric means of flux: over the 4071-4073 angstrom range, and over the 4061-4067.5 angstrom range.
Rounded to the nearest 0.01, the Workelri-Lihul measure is 7.87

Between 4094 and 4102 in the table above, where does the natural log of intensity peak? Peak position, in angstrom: 4101.82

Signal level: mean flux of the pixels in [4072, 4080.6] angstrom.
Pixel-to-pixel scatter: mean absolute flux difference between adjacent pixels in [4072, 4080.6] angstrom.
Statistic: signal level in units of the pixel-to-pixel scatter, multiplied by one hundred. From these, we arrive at 4249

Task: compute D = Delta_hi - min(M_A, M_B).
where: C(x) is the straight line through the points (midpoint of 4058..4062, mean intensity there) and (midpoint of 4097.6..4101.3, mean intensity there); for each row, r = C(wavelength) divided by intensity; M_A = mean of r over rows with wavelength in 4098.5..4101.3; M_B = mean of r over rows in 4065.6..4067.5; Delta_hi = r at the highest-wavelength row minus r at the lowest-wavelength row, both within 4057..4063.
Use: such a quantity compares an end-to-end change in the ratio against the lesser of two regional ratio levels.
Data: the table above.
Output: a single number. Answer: -0.93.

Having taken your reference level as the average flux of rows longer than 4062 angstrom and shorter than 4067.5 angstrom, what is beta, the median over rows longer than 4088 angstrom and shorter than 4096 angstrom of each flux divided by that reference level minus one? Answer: -0.18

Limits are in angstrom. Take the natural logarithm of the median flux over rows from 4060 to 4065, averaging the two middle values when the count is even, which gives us 2.11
